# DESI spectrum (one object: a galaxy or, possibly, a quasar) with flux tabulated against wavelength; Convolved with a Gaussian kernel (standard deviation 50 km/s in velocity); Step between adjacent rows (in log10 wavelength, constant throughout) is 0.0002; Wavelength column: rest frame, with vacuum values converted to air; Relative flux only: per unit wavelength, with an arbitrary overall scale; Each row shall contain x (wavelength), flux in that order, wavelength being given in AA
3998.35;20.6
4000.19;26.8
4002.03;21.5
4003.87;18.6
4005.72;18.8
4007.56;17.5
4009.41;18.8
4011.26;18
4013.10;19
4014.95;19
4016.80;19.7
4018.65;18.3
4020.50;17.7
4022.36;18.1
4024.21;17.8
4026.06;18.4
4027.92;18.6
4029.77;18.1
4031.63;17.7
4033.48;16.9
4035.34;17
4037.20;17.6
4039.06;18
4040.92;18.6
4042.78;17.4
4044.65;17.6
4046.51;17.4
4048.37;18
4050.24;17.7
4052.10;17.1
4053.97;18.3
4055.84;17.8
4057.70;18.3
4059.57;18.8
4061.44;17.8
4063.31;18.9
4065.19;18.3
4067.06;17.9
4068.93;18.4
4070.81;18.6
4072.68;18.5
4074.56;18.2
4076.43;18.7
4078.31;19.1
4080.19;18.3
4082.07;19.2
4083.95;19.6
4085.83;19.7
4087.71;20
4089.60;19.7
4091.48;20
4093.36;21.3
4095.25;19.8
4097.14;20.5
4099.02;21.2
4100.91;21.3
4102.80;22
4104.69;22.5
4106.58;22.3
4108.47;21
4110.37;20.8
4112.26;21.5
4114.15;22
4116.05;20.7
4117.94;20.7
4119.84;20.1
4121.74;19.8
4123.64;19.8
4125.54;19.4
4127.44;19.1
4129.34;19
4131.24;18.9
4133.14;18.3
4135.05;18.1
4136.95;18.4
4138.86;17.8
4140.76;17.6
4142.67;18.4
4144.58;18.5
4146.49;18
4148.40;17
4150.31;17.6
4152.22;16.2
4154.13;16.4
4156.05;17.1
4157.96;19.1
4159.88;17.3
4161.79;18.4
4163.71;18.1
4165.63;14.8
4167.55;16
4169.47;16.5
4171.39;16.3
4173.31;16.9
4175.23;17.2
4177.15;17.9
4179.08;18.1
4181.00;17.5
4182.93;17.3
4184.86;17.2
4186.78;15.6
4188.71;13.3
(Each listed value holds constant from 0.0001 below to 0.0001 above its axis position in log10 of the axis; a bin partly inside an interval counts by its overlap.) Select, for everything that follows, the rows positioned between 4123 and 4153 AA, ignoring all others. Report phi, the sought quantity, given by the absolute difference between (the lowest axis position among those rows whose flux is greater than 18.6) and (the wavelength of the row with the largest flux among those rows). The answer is 0.0 AA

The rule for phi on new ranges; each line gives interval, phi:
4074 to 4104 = 26.4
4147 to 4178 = 0.0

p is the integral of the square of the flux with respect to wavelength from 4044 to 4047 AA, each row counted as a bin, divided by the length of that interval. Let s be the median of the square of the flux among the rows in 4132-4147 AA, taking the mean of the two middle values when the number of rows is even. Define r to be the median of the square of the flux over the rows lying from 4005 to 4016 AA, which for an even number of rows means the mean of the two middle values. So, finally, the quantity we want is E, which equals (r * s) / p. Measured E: 382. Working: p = 307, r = 353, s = 331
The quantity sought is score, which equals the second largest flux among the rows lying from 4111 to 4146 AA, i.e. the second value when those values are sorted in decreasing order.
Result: 21.5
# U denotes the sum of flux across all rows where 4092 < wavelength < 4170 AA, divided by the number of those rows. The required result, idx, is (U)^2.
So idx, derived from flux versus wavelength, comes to 365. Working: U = 19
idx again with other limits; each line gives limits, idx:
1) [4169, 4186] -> 296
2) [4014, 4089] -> 334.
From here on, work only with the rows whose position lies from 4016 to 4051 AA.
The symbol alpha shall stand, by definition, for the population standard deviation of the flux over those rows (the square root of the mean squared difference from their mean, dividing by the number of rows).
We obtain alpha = 0.6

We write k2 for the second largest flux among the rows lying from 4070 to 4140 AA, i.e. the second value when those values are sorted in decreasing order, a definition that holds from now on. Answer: 22.3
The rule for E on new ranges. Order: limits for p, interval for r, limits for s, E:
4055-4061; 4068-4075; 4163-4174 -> 274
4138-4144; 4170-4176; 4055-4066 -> 296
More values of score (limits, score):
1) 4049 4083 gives 19.1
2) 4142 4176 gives 18.5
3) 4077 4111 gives 22.3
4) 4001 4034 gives 19.7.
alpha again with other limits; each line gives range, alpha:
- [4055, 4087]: 0.6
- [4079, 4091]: 0.6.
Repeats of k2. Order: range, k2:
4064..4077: 18.6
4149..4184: 18.4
